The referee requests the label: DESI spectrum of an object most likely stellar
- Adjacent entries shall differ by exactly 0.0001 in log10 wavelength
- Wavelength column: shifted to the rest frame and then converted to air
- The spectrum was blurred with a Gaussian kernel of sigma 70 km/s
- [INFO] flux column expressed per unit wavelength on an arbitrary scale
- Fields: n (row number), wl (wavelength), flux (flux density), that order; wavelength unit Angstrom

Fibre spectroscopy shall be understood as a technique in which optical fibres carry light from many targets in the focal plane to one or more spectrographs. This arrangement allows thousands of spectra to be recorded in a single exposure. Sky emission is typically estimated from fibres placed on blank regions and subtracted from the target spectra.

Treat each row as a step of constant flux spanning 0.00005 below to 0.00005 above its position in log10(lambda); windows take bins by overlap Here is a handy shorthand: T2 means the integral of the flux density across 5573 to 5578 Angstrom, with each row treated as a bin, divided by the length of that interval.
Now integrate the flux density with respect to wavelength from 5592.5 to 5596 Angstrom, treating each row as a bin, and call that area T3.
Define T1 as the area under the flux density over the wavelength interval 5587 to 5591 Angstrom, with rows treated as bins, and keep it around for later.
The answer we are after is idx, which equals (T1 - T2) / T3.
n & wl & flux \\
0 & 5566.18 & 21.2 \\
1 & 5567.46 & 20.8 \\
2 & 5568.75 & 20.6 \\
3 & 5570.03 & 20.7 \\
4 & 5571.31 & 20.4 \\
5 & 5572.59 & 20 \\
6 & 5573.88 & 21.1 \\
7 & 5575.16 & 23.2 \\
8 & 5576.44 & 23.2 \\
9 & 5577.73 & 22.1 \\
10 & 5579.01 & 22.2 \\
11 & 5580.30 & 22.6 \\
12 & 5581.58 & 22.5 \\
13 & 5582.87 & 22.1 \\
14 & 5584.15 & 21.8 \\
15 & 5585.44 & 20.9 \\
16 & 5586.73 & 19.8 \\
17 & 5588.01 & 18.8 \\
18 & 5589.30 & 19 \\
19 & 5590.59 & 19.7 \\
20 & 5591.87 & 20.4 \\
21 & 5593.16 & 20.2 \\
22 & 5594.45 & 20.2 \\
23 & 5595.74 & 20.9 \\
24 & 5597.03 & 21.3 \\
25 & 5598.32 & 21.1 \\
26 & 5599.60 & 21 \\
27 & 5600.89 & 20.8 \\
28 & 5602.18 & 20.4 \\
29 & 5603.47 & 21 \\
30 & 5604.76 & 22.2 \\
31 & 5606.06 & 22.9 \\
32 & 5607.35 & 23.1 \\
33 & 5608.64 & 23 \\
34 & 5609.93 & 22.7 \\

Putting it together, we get 0.77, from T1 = 77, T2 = 22.3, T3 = 71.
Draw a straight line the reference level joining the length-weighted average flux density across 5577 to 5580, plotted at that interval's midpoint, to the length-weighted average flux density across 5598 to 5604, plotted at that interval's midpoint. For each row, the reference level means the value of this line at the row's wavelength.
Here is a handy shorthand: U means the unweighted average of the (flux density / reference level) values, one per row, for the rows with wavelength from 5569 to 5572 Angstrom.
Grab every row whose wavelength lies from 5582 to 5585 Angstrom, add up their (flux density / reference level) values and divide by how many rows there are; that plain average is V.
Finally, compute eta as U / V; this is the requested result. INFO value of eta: 0.91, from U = 0.91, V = 1.00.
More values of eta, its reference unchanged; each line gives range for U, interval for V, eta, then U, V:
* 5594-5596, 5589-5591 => 1.08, 0.97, 0.90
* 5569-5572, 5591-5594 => 0.96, 0.91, 0.95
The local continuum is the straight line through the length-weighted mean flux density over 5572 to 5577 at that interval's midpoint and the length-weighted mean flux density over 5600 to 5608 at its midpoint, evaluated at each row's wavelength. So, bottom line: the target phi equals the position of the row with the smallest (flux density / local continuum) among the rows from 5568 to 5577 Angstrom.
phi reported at 5572.59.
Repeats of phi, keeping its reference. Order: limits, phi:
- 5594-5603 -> 5594.45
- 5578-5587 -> 5586.73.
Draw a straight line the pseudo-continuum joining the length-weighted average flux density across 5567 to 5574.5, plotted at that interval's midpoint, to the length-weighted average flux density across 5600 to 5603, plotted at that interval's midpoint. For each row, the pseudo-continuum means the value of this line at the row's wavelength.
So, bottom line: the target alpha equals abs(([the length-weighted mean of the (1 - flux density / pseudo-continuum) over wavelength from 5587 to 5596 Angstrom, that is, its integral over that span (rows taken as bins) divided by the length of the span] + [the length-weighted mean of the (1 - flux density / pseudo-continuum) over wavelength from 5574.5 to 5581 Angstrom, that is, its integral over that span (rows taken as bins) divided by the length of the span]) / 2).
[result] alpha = 0.031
